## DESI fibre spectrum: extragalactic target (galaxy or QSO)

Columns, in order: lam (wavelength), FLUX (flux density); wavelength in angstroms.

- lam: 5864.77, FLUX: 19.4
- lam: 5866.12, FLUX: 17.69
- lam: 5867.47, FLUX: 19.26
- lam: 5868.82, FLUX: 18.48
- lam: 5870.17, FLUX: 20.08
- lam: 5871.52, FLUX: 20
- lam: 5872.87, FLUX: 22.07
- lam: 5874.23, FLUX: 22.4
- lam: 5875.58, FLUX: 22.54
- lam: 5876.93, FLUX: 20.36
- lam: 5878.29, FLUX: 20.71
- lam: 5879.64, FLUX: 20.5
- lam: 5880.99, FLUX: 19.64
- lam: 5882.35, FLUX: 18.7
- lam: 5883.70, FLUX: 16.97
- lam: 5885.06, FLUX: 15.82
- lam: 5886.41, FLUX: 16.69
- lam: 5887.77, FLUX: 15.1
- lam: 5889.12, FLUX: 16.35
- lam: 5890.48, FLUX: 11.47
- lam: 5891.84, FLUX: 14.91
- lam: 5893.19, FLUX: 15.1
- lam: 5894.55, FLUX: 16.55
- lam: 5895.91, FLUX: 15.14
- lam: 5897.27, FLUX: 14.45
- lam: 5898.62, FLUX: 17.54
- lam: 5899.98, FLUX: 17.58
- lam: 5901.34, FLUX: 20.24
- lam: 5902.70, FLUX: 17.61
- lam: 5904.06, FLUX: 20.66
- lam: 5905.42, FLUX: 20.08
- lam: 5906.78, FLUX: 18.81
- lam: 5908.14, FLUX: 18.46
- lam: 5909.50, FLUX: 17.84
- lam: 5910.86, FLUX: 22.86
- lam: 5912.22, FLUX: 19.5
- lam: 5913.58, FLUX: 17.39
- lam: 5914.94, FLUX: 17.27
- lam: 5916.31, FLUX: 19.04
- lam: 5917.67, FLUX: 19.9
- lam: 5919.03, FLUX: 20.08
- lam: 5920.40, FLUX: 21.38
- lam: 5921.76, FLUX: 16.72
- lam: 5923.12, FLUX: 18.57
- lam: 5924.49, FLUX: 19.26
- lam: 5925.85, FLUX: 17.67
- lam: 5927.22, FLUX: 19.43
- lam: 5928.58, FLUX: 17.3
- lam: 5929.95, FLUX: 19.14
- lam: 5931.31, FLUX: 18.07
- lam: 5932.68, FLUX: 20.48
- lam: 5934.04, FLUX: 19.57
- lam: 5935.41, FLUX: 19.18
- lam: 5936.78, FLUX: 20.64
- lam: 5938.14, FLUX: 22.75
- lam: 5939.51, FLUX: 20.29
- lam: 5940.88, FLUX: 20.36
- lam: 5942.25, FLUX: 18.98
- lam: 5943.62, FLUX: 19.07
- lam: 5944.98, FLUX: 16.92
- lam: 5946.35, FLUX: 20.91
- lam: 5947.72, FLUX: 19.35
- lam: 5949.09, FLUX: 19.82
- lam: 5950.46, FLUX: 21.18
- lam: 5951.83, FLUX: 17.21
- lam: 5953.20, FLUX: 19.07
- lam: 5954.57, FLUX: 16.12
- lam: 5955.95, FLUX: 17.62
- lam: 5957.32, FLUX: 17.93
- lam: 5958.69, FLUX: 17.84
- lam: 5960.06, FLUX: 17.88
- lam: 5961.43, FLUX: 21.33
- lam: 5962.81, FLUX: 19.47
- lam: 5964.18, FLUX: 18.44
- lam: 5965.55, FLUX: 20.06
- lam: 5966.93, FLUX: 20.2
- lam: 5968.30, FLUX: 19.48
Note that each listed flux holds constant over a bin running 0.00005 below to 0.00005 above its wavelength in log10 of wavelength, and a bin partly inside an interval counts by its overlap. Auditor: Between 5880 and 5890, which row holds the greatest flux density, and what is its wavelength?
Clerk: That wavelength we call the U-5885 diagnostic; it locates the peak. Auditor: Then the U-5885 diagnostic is 5880.99 angstroms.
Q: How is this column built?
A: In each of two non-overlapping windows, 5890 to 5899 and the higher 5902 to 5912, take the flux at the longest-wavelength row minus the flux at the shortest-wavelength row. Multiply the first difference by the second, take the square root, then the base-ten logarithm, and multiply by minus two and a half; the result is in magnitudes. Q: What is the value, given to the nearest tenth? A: -1.9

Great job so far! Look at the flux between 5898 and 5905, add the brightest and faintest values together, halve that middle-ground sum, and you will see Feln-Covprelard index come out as 19.1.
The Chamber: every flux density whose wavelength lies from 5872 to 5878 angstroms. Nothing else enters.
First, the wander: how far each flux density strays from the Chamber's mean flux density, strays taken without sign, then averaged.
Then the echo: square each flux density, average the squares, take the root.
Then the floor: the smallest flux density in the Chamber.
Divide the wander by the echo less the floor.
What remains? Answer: 0.49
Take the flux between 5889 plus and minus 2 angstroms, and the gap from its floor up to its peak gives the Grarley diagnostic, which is 4.9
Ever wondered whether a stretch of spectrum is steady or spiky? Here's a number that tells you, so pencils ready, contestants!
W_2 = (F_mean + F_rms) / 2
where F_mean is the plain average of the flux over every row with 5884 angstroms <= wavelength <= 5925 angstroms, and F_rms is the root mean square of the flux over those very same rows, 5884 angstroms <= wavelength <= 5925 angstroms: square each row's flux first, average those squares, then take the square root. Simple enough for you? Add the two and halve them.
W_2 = 17.8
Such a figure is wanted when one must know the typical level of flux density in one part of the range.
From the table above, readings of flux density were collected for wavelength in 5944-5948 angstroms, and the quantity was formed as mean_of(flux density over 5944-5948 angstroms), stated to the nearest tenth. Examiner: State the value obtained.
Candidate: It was 19.1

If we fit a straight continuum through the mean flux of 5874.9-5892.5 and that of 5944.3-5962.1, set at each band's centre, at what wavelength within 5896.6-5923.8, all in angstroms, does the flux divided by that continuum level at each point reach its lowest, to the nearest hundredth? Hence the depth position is 5897.27 angstroms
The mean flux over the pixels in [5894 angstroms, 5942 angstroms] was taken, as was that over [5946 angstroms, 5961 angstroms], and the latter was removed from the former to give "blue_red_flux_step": 0.3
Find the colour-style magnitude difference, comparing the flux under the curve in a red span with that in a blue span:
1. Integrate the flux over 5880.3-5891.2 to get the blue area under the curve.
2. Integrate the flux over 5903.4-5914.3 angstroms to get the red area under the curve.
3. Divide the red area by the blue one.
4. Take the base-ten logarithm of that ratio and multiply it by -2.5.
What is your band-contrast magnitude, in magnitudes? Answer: -0.19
